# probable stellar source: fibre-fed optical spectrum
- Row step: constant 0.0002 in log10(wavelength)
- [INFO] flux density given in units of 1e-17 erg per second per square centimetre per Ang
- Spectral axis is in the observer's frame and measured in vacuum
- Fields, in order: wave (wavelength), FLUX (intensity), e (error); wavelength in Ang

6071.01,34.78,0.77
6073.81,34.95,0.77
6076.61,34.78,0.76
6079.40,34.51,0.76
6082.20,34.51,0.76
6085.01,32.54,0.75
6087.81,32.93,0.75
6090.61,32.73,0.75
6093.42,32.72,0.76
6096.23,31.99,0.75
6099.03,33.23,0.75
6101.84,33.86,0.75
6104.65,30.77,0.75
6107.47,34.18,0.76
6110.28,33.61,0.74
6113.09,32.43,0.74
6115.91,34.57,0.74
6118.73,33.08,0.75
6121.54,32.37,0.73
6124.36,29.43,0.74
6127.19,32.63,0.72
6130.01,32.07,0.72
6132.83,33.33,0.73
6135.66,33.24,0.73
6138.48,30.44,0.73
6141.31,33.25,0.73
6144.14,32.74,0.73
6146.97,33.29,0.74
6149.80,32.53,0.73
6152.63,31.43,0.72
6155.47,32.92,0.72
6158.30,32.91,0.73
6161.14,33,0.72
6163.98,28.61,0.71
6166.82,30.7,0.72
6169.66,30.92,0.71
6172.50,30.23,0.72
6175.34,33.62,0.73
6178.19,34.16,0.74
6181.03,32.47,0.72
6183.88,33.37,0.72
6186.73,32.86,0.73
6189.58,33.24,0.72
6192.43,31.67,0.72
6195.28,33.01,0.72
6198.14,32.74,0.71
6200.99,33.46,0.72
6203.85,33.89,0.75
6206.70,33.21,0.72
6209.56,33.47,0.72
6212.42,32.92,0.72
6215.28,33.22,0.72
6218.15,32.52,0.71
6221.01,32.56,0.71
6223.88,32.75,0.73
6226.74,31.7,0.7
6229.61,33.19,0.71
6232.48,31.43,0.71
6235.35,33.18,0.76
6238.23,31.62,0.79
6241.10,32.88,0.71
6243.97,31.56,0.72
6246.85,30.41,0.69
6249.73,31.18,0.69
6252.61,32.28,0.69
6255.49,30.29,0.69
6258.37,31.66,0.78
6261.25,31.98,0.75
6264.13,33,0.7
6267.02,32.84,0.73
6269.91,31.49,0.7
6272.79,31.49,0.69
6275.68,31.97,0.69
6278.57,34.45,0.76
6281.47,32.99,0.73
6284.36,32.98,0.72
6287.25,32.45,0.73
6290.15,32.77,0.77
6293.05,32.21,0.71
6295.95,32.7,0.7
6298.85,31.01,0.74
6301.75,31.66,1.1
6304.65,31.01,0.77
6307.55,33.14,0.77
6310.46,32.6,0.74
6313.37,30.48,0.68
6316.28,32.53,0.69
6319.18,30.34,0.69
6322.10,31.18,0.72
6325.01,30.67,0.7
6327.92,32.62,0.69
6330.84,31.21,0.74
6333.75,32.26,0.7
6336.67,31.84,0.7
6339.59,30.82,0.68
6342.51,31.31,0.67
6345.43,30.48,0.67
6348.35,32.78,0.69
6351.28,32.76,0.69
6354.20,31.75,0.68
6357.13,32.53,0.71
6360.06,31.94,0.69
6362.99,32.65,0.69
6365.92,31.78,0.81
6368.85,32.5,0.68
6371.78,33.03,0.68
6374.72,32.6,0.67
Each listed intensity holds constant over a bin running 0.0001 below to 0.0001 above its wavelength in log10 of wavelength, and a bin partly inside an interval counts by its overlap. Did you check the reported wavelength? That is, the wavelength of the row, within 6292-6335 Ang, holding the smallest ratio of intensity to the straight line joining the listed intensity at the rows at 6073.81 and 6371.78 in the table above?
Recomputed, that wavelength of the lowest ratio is 6319.18 Ang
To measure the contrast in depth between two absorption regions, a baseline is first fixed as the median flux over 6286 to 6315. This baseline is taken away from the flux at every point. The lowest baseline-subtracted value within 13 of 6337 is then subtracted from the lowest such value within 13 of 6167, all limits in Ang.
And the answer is -1.9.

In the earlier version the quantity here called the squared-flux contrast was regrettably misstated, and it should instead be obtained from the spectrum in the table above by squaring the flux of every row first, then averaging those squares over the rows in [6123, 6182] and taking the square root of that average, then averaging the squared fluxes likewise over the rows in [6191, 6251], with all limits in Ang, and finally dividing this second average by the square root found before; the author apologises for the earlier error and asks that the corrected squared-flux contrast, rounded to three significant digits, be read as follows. 32.9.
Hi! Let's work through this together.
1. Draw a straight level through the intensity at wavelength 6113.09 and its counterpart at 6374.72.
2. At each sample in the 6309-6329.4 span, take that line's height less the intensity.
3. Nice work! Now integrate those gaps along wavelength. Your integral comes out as 22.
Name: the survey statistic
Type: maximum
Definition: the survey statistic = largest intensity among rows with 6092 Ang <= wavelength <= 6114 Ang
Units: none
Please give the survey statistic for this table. 34.18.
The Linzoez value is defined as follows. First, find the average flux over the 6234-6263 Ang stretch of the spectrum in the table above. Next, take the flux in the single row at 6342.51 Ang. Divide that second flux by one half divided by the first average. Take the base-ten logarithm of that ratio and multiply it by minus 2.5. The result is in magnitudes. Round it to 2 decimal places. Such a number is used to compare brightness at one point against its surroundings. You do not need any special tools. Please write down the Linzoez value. -8.24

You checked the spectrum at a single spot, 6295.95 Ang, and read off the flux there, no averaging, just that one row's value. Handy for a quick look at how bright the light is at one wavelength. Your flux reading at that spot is 32.7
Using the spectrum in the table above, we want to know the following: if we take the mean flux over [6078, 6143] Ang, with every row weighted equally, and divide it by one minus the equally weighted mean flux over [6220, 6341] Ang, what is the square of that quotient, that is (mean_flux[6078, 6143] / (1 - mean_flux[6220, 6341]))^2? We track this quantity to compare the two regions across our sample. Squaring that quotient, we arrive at 1.121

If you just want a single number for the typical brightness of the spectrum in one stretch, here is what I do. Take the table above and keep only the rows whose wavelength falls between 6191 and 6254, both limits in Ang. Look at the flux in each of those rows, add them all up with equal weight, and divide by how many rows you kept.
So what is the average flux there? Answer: 32.5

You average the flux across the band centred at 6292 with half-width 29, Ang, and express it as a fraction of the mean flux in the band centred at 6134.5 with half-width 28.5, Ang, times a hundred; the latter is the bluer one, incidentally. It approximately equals 99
